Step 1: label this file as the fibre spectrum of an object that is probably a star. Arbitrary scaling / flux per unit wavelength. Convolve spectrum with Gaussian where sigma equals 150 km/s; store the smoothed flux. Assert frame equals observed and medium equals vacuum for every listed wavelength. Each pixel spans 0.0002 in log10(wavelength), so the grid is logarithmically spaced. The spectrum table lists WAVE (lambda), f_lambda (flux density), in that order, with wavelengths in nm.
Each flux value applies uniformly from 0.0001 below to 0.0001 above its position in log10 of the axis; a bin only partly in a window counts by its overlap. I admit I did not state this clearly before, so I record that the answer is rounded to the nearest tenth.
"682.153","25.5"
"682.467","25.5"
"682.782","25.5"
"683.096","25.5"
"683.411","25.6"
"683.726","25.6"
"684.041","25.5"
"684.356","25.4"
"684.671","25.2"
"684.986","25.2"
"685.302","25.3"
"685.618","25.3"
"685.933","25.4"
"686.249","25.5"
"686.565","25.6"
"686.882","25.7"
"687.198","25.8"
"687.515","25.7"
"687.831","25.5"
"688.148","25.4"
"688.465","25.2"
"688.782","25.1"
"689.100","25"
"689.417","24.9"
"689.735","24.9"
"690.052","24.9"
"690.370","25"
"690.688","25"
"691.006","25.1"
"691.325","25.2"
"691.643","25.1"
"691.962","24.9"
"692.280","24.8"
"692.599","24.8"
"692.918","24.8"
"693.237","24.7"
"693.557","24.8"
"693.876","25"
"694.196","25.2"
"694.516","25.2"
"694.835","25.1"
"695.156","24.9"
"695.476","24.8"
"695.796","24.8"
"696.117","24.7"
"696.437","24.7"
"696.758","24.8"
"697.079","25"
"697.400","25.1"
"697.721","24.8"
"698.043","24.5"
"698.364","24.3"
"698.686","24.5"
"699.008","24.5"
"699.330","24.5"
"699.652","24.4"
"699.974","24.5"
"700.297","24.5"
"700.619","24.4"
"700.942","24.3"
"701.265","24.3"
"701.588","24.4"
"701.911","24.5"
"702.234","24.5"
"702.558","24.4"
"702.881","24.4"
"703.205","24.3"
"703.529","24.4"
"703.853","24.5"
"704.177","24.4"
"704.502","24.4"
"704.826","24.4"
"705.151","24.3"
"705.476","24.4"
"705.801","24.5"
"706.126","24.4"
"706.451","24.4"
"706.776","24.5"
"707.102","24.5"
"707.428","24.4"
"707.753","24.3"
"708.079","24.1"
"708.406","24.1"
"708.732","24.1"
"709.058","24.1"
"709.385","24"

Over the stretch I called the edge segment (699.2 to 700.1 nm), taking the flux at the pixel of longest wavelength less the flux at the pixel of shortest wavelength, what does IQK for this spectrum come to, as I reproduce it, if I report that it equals 0.0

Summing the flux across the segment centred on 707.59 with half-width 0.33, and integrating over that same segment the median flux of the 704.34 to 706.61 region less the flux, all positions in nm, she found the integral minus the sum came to -48.7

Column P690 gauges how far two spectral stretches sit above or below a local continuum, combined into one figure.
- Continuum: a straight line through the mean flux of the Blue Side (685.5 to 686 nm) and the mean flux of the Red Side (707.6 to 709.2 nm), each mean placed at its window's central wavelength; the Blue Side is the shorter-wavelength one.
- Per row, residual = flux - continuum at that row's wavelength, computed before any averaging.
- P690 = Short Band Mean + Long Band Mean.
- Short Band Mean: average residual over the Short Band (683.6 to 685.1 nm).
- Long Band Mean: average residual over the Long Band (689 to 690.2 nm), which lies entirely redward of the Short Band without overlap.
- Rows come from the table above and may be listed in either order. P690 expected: -0.3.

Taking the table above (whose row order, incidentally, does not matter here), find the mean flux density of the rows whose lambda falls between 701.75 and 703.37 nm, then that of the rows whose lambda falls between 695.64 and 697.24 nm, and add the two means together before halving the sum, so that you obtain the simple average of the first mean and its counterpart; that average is 24.6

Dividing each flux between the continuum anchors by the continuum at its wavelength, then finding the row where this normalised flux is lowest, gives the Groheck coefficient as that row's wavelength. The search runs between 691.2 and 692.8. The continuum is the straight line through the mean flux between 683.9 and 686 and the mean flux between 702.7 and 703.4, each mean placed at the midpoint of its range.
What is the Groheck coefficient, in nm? 692.280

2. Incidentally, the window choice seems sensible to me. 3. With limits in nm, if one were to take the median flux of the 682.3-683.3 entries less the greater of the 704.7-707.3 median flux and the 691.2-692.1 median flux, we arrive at 0.4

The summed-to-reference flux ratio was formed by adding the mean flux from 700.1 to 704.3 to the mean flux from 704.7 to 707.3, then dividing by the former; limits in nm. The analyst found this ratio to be 2.00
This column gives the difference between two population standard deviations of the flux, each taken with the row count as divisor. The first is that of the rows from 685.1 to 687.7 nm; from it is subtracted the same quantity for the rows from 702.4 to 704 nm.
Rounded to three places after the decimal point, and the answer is 0.117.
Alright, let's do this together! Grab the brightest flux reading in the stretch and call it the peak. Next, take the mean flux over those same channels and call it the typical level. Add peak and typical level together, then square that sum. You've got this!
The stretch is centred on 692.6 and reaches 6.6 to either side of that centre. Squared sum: 2581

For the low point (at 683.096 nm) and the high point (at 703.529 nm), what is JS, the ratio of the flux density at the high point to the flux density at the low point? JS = 0.957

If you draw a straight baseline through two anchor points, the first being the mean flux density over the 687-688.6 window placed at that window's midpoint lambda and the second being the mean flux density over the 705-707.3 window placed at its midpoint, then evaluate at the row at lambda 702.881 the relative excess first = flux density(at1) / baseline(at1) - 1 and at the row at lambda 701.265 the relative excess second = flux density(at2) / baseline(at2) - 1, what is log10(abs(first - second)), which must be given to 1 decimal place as -2.1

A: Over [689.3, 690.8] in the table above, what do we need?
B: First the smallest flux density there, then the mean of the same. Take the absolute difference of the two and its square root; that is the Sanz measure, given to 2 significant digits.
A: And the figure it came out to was 0.20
